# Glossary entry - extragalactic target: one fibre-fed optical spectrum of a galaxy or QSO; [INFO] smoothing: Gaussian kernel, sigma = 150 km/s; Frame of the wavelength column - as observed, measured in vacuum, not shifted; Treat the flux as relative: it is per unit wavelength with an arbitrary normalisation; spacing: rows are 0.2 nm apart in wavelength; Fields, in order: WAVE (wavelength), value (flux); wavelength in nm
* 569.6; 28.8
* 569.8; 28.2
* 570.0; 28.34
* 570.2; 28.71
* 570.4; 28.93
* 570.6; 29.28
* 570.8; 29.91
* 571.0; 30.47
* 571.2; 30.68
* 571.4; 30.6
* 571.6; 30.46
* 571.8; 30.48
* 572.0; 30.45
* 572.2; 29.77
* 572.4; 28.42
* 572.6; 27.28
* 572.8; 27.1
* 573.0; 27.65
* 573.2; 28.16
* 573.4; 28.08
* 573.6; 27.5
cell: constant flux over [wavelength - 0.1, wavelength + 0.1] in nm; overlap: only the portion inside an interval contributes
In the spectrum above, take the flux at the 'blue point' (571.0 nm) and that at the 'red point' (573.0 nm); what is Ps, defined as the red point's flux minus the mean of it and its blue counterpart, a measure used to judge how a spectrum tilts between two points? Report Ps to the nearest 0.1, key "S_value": -1.4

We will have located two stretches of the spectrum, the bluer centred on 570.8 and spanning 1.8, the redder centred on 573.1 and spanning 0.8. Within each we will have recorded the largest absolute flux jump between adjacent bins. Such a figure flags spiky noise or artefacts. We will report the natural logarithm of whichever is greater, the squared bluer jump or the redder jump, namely -0.60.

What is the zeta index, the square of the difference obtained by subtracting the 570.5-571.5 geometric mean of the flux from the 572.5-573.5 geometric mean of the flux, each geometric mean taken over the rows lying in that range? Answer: 6.4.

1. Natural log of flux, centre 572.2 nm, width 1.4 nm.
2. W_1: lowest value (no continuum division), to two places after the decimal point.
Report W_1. 3.30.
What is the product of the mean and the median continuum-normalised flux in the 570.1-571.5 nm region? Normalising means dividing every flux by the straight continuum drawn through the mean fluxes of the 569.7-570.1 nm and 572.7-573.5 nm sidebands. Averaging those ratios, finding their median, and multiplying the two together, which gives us 1.13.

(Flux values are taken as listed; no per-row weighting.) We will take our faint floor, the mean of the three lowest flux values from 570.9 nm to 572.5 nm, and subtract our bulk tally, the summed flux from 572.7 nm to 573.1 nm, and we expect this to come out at -25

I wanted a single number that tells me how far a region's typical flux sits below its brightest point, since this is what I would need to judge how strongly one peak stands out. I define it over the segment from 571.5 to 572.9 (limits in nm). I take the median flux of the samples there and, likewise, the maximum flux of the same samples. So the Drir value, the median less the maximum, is -0.71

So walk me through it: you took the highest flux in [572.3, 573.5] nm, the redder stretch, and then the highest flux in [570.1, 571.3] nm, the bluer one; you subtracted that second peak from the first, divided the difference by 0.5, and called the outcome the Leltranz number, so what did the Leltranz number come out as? -5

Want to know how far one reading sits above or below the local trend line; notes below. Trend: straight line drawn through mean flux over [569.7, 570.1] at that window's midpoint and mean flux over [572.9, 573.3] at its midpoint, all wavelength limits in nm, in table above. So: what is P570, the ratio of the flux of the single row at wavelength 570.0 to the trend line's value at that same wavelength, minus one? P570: 0.00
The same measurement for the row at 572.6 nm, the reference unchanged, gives -0.02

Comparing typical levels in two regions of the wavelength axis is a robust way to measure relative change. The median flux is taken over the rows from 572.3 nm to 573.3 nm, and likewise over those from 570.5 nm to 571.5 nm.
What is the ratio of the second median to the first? 1.10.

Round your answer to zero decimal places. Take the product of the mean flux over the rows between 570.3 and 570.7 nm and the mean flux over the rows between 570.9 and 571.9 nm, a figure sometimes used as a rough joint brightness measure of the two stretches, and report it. 889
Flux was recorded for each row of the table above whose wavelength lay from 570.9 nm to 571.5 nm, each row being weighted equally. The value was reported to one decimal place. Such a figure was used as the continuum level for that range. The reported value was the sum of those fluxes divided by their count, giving 30.6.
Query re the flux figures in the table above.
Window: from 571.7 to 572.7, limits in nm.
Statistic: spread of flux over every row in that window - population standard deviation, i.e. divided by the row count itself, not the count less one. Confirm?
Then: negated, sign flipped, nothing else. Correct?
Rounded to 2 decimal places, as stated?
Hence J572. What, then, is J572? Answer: -1.25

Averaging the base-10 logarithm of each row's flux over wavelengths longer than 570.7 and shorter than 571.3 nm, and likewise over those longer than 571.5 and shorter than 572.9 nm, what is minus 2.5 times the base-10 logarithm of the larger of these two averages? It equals -0.427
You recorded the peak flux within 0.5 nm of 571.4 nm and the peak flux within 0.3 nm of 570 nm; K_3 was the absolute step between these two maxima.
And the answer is 2.0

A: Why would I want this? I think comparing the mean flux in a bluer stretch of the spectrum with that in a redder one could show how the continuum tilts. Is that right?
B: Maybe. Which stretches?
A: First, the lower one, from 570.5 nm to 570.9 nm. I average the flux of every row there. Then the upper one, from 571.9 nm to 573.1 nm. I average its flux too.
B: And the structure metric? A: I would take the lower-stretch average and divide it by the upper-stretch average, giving 1.04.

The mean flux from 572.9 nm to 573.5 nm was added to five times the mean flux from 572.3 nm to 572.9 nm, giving 166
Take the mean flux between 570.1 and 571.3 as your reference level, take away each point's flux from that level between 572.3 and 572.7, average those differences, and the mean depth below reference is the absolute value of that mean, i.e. 1.8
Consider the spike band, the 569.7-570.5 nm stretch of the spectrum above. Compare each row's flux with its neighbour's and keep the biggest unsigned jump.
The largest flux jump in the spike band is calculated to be 0.4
